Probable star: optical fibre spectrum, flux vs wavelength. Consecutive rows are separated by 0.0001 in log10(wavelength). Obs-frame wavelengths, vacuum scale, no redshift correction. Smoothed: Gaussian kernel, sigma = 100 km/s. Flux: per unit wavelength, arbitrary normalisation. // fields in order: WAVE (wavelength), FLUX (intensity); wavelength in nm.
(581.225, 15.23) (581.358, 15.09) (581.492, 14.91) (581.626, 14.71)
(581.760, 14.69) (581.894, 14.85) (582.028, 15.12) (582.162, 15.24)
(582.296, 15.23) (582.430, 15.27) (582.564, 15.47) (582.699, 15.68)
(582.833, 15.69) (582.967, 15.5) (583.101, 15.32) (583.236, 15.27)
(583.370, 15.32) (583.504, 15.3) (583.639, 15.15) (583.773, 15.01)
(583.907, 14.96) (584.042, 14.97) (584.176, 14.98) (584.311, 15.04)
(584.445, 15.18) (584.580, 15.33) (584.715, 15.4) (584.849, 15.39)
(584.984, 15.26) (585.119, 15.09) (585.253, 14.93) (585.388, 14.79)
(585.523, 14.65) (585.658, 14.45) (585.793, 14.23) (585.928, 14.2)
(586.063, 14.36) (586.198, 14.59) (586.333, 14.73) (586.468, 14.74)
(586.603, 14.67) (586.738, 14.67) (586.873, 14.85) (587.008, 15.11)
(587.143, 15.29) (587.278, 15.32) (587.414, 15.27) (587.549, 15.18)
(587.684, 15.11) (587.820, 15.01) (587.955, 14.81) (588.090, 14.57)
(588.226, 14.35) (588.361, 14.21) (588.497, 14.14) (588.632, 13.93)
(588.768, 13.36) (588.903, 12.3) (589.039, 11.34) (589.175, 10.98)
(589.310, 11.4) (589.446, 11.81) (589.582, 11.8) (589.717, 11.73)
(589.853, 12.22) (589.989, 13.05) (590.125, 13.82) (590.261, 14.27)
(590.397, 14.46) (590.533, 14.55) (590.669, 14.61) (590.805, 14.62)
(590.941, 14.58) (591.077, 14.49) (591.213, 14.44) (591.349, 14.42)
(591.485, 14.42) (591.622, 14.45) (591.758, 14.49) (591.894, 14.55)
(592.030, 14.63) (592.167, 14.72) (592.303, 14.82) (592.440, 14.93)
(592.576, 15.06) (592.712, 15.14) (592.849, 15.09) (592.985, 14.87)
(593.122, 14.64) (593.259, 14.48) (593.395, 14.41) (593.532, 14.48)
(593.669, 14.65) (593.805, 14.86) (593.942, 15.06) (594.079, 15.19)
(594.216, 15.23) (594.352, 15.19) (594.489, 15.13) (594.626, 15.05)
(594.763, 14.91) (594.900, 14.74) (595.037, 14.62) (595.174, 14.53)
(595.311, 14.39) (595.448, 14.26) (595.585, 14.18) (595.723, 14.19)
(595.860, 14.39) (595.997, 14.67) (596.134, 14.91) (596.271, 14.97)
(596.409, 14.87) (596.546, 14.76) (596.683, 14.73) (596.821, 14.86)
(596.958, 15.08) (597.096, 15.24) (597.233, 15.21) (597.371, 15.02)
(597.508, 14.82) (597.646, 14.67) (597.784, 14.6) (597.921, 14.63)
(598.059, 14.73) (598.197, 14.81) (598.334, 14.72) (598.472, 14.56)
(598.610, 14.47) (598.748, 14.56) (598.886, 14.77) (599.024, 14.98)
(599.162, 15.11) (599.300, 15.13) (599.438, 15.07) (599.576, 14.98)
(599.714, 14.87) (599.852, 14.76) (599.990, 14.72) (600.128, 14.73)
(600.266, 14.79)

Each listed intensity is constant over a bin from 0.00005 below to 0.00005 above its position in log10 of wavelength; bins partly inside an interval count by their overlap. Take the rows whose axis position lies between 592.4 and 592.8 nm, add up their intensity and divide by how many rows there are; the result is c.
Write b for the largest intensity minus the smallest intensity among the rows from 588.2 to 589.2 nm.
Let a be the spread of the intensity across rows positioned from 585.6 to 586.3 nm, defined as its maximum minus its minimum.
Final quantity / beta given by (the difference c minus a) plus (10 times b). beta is 48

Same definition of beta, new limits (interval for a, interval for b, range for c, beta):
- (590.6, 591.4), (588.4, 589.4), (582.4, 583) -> 47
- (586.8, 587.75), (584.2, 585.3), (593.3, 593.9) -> 19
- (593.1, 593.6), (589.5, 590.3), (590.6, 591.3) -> 40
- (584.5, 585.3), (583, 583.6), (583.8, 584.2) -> 15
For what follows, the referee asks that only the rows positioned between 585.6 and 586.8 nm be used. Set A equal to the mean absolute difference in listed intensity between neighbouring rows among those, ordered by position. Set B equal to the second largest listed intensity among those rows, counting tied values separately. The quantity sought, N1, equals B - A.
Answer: 14.6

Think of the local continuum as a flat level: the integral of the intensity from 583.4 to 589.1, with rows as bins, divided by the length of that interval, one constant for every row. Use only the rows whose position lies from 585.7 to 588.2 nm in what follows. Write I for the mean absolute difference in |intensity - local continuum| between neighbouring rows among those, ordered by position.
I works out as 0.10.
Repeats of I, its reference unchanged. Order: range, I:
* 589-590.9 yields 0.32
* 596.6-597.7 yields 0.15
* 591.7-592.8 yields 0.08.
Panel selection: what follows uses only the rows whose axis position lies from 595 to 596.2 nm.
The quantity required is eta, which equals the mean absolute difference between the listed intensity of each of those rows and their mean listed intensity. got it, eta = 0.20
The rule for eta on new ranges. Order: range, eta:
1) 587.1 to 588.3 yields 0.28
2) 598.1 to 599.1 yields 0.14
